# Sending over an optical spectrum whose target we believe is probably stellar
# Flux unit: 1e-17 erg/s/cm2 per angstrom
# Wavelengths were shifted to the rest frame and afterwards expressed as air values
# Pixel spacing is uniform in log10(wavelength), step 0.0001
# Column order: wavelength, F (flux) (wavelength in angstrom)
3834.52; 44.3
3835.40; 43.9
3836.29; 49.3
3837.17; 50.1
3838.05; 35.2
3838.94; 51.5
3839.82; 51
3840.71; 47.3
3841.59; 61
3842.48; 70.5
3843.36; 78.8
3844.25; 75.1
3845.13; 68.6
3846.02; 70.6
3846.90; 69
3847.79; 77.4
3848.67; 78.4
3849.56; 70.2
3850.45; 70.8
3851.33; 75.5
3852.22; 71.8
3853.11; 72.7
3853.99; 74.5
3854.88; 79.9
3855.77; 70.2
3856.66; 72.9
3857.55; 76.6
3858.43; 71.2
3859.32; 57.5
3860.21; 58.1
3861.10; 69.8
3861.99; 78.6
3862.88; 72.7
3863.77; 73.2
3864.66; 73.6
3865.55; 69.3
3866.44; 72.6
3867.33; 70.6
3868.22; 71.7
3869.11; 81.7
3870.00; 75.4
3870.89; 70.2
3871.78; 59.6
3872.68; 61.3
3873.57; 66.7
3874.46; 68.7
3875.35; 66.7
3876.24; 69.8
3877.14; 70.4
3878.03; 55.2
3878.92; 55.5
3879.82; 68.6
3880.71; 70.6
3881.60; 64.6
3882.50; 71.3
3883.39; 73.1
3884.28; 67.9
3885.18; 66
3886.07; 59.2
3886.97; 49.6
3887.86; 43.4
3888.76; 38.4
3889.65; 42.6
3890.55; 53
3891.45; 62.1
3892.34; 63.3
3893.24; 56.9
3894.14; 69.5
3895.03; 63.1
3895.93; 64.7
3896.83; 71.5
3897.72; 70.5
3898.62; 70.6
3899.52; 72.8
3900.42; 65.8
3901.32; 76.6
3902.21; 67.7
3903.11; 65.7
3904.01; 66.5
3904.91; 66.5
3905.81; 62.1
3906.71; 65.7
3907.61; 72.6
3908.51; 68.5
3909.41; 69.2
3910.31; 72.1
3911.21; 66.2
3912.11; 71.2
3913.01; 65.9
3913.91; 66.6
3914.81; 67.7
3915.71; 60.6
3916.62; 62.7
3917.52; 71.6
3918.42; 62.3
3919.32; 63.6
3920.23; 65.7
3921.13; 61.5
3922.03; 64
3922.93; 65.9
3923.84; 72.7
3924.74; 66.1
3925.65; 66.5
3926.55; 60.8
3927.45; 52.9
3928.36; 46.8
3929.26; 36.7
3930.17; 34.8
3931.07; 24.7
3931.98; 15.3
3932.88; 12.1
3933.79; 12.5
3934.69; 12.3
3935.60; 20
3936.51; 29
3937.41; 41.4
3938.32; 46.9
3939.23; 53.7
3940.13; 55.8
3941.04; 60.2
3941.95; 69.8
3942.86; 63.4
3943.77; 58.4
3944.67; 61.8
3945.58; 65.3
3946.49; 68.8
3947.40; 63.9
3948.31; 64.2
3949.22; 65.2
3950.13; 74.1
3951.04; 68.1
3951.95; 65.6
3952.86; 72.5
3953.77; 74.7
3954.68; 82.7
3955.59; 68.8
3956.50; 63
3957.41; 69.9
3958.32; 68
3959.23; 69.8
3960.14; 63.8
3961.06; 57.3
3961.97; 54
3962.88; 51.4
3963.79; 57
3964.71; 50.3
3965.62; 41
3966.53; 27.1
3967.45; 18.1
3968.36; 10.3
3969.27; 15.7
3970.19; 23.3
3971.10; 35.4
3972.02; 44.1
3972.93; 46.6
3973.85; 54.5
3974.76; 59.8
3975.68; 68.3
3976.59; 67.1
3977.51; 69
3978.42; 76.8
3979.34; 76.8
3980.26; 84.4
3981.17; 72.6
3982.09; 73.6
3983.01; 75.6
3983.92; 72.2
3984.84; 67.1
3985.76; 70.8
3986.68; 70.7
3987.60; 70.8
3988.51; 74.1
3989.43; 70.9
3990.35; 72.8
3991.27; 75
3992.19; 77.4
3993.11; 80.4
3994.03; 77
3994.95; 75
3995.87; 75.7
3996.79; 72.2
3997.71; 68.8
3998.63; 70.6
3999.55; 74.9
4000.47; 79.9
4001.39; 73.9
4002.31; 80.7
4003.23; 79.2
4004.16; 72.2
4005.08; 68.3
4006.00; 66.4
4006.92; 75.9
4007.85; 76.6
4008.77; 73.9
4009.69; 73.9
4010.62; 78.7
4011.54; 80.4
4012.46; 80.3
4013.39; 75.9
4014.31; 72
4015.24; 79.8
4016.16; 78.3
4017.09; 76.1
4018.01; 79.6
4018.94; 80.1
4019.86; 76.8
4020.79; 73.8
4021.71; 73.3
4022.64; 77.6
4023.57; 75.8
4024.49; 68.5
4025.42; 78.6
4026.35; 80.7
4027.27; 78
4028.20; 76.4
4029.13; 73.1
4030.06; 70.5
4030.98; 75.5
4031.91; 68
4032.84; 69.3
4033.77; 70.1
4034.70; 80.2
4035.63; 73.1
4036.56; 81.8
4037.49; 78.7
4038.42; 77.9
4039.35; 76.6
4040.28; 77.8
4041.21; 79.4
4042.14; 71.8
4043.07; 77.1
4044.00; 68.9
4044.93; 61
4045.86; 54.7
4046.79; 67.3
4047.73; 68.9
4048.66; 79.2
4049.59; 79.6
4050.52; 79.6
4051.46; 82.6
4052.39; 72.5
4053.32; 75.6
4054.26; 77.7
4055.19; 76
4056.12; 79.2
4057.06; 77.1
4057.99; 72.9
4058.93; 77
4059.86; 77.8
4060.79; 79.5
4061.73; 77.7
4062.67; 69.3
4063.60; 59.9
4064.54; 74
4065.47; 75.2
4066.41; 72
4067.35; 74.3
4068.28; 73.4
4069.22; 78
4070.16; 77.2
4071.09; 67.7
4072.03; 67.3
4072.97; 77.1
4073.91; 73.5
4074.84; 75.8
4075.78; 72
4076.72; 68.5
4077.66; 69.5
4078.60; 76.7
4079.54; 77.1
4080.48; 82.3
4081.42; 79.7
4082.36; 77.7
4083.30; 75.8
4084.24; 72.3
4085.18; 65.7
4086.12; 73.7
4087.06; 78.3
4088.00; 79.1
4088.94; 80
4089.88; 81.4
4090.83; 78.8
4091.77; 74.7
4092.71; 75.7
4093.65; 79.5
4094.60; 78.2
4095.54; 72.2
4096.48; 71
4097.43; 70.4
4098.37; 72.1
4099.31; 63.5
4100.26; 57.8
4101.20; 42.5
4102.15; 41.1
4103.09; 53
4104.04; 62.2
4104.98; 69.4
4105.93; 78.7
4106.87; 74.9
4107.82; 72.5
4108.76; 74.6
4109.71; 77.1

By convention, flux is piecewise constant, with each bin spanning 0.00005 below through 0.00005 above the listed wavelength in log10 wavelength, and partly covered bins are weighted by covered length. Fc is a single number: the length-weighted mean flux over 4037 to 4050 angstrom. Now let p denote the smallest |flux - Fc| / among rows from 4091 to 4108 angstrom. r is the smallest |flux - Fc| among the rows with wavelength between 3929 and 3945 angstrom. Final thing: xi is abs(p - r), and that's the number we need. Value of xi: 2.7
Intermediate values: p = 0.3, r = 3.0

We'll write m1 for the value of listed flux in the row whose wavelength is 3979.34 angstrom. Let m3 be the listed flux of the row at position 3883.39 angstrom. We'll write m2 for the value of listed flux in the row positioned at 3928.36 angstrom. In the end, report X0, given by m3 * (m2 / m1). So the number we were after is 45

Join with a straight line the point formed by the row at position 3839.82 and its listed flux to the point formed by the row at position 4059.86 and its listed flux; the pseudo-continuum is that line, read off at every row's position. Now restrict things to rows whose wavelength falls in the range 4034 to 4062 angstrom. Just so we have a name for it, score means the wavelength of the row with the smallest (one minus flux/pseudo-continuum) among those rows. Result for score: 4036.56 angstrom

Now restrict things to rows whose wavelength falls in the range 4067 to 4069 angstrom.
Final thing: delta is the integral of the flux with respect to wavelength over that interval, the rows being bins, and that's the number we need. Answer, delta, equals 149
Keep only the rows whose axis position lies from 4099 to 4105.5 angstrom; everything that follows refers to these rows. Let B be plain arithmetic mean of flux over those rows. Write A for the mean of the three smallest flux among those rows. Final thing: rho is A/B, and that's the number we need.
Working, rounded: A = 46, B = 56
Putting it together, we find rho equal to 0.82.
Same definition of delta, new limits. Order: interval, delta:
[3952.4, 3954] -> 117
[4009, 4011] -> 152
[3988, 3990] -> 145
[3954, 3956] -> 152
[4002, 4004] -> 157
